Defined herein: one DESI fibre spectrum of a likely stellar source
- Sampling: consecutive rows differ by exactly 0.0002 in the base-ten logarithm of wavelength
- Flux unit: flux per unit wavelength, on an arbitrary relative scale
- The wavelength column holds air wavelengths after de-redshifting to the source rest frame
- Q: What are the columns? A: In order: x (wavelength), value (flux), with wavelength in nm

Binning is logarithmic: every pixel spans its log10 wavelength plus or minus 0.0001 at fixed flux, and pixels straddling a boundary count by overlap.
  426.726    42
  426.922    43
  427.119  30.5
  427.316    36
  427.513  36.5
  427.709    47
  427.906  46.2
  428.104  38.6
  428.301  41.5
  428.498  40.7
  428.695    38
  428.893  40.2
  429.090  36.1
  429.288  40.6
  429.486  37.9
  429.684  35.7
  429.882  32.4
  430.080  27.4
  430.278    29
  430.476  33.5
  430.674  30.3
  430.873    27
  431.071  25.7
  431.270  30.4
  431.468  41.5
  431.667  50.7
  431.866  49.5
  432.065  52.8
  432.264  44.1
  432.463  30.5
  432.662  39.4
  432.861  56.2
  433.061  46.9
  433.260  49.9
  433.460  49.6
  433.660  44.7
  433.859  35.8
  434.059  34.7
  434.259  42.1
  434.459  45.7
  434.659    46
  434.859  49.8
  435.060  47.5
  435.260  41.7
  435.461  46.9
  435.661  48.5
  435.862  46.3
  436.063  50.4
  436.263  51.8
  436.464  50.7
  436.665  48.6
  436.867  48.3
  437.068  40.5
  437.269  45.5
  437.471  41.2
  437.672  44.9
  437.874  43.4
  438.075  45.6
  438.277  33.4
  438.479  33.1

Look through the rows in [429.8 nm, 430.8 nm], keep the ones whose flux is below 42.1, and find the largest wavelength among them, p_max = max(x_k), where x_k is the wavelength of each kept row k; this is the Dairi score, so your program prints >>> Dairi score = 430.674 nm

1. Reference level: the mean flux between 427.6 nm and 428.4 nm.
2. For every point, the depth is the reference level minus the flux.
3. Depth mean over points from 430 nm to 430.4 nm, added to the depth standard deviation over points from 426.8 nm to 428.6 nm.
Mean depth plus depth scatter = 20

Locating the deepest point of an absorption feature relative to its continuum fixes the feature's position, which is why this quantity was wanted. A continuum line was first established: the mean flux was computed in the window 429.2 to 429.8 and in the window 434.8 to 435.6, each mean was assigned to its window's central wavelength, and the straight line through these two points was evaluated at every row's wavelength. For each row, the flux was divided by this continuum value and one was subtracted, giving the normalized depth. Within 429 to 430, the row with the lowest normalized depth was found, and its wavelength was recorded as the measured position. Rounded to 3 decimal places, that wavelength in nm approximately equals 429.882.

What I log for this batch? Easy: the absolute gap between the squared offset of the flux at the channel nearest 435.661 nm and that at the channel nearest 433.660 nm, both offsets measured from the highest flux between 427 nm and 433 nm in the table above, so 73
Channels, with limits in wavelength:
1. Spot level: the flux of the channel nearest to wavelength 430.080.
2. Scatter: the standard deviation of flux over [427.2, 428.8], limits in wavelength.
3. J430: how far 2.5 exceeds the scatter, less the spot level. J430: -29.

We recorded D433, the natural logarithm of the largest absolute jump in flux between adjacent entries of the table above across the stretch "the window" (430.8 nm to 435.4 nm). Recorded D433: 2.82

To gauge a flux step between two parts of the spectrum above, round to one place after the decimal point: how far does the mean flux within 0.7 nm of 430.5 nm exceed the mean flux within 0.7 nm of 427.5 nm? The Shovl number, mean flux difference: -10.4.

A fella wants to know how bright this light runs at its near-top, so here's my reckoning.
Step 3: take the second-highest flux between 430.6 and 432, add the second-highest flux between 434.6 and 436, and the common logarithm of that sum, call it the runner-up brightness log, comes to 1.991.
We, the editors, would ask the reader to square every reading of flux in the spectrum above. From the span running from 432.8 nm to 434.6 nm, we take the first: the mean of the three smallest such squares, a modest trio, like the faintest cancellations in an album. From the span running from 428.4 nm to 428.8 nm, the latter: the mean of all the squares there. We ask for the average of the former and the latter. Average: 1485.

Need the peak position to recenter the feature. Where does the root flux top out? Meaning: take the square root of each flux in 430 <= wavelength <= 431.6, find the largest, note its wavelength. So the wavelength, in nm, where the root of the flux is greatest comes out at 431.468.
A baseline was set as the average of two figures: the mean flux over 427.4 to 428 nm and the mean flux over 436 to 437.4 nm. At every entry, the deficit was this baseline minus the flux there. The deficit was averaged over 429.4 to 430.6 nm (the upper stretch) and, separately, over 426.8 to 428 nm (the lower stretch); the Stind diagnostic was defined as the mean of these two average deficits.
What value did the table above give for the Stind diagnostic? 9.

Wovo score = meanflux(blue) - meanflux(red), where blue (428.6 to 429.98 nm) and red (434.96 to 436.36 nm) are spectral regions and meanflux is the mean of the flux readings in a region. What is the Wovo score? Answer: -10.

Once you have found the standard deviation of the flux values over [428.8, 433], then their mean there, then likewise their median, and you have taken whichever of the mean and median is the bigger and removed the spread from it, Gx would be 29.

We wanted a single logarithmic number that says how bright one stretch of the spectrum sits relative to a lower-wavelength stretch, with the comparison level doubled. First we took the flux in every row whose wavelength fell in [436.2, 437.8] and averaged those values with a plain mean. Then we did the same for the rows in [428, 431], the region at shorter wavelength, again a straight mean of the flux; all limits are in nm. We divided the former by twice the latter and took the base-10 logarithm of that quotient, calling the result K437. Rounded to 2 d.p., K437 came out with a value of -0.18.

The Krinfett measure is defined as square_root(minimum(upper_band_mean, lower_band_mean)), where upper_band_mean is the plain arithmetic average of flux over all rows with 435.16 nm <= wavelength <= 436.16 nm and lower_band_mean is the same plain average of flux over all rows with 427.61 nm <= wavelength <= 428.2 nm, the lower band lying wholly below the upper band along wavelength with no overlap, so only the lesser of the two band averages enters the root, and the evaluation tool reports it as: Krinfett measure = 6.63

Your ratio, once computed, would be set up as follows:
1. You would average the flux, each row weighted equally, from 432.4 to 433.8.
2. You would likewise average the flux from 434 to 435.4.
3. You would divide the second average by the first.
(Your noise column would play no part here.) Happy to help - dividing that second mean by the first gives 0.97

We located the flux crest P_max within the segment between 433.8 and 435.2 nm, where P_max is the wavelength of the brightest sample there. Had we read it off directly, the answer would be 434.859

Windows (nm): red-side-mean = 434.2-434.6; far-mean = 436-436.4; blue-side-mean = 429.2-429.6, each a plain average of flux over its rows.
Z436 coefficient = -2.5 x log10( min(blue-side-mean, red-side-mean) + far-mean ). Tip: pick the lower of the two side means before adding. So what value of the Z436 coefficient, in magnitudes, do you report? -4.89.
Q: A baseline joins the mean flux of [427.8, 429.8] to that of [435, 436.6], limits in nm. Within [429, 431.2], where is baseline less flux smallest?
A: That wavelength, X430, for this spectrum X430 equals 429.288 nm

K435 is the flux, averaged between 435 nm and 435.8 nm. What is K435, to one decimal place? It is 46.1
